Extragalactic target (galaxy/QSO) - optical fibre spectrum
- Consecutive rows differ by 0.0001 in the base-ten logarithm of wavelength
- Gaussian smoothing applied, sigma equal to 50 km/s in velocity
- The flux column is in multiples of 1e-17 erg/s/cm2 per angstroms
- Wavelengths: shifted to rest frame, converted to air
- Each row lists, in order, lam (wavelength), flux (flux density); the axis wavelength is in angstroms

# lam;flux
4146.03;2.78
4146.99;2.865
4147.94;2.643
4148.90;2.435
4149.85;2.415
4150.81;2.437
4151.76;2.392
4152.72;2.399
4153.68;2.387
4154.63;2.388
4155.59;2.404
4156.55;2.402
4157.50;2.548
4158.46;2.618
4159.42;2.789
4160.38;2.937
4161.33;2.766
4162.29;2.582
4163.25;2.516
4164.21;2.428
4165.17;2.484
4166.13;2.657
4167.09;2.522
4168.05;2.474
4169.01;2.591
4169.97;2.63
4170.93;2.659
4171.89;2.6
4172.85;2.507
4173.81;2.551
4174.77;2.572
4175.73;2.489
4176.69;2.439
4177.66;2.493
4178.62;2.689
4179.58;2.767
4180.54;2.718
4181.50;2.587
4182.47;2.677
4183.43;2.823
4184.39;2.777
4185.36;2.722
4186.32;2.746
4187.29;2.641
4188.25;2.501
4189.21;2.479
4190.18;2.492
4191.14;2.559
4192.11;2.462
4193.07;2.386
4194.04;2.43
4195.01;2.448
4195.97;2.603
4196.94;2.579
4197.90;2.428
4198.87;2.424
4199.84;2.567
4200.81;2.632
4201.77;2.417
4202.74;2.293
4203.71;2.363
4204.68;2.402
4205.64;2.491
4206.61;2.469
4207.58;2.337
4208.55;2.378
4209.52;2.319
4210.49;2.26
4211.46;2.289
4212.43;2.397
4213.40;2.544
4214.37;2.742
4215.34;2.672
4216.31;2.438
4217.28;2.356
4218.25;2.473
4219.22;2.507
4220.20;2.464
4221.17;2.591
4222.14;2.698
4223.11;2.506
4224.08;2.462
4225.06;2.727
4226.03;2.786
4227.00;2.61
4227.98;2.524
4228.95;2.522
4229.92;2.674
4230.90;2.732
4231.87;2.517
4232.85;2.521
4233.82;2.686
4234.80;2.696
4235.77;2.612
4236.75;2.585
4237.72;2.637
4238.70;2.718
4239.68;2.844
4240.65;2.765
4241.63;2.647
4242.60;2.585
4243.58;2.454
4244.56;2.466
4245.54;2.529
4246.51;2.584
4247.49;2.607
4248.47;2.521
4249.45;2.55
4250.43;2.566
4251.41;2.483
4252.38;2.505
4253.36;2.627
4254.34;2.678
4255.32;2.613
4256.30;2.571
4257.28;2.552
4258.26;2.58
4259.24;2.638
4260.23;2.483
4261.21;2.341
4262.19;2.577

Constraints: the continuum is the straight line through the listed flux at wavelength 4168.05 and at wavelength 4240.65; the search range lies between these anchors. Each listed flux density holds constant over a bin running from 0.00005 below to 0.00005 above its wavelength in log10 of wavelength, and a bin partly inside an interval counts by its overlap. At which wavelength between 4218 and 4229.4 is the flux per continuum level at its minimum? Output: 4224.08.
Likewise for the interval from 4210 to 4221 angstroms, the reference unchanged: 4210.49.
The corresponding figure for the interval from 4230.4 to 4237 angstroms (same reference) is 4231.87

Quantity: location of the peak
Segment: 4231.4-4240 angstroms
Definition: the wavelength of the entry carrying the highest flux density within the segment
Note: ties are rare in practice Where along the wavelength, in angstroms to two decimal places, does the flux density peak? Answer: 4239.68 angstroms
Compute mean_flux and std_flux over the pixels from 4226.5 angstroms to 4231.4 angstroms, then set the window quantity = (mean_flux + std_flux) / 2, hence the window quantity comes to 1.35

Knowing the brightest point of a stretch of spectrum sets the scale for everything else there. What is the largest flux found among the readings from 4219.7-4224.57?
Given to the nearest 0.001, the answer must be 2.698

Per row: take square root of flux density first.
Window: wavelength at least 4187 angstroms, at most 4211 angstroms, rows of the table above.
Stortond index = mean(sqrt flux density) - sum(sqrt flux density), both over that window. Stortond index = -37.6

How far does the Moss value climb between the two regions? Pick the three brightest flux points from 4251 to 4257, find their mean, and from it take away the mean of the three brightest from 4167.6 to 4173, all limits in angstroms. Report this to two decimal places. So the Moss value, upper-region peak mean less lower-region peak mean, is 0.01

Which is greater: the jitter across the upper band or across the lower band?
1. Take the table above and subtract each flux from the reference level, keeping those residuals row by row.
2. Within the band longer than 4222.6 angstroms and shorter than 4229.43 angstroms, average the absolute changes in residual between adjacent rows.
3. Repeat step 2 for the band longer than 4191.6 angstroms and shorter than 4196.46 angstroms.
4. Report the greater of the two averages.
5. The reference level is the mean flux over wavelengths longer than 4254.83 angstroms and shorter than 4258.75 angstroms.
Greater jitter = 0.105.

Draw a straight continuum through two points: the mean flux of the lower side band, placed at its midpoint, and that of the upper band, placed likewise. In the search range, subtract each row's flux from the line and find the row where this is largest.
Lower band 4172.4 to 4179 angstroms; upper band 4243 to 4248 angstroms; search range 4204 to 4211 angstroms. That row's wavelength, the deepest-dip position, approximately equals 4210.49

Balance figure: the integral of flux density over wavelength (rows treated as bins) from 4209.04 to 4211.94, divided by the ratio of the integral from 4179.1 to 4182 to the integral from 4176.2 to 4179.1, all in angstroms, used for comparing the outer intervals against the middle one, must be 6.3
